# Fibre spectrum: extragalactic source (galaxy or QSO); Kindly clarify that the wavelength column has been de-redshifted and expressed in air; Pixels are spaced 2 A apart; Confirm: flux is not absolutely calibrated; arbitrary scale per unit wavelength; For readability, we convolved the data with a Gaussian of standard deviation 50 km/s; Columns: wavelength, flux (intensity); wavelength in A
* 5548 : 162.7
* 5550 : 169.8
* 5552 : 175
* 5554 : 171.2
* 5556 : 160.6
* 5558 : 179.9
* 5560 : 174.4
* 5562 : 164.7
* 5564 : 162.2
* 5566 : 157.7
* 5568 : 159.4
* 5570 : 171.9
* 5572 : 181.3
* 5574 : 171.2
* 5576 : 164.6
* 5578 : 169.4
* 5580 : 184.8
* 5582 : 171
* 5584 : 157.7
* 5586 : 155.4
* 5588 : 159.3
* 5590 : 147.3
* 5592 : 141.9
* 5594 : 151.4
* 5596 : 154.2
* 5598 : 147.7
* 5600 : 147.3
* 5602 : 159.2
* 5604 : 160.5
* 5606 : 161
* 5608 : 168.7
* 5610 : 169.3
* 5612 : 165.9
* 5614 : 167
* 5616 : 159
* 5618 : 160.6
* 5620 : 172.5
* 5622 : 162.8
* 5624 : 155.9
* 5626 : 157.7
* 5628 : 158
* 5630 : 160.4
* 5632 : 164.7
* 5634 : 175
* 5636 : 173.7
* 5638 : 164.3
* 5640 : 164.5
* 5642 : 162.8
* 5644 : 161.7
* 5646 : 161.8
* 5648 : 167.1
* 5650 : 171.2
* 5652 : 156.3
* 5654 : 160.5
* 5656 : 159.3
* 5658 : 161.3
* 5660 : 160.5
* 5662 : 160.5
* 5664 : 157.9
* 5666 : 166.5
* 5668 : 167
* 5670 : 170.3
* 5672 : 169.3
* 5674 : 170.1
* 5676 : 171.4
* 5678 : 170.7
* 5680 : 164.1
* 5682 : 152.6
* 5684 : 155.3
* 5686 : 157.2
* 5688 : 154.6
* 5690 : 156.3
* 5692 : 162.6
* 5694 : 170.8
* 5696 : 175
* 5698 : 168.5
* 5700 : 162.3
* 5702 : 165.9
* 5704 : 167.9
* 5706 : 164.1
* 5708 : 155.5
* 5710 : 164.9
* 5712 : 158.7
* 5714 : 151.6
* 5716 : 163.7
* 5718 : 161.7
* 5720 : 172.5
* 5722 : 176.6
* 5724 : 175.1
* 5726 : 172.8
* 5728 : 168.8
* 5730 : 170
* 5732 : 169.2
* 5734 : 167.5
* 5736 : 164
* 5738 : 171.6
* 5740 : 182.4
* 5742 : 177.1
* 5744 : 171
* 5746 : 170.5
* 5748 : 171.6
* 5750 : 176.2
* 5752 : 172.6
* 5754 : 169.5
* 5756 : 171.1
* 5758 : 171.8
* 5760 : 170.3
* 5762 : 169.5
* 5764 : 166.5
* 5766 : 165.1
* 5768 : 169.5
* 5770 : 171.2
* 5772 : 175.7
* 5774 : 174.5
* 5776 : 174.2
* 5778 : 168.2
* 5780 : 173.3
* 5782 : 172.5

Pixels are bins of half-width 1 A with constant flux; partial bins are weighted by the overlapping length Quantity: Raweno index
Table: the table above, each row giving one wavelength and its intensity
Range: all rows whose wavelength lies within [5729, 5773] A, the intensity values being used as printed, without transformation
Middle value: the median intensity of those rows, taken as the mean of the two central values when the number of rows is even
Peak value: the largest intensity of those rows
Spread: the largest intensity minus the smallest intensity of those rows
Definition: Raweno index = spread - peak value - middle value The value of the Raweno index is -335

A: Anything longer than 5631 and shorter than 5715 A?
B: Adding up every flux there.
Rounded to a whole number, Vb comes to 6876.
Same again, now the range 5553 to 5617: 5217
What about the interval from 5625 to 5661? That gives 2941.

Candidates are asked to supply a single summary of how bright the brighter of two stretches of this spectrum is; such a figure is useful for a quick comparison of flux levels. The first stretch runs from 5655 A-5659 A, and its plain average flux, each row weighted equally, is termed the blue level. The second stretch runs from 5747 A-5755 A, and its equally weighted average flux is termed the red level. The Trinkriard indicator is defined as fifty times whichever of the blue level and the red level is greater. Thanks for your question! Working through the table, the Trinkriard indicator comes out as 8624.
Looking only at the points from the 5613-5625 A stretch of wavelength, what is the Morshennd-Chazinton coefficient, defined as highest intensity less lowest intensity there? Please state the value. 16.6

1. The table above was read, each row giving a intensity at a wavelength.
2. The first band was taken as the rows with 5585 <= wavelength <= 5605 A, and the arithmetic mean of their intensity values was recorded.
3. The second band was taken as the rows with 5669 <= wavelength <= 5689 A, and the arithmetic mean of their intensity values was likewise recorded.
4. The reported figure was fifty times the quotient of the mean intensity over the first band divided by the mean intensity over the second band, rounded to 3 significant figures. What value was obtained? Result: 46.6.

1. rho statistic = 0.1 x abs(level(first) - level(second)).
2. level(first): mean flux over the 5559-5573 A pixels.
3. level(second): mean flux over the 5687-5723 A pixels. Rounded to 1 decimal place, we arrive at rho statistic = 0.3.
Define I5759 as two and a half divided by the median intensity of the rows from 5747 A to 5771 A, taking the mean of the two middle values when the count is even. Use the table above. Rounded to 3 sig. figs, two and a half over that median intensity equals 0.0146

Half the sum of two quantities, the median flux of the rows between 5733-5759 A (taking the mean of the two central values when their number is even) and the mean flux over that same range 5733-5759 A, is 172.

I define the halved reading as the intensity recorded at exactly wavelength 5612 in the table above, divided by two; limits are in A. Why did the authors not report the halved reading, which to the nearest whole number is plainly 83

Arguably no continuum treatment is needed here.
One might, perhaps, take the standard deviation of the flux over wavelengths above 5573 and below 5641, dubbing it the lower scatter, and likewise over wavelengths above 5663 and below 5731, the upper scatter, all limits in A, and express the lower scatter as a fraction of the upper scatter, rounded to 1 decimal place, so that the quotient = 1.3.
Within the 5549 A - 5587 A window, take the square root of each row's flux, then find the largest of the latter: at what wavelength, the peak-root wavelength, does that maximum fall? 5580 A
